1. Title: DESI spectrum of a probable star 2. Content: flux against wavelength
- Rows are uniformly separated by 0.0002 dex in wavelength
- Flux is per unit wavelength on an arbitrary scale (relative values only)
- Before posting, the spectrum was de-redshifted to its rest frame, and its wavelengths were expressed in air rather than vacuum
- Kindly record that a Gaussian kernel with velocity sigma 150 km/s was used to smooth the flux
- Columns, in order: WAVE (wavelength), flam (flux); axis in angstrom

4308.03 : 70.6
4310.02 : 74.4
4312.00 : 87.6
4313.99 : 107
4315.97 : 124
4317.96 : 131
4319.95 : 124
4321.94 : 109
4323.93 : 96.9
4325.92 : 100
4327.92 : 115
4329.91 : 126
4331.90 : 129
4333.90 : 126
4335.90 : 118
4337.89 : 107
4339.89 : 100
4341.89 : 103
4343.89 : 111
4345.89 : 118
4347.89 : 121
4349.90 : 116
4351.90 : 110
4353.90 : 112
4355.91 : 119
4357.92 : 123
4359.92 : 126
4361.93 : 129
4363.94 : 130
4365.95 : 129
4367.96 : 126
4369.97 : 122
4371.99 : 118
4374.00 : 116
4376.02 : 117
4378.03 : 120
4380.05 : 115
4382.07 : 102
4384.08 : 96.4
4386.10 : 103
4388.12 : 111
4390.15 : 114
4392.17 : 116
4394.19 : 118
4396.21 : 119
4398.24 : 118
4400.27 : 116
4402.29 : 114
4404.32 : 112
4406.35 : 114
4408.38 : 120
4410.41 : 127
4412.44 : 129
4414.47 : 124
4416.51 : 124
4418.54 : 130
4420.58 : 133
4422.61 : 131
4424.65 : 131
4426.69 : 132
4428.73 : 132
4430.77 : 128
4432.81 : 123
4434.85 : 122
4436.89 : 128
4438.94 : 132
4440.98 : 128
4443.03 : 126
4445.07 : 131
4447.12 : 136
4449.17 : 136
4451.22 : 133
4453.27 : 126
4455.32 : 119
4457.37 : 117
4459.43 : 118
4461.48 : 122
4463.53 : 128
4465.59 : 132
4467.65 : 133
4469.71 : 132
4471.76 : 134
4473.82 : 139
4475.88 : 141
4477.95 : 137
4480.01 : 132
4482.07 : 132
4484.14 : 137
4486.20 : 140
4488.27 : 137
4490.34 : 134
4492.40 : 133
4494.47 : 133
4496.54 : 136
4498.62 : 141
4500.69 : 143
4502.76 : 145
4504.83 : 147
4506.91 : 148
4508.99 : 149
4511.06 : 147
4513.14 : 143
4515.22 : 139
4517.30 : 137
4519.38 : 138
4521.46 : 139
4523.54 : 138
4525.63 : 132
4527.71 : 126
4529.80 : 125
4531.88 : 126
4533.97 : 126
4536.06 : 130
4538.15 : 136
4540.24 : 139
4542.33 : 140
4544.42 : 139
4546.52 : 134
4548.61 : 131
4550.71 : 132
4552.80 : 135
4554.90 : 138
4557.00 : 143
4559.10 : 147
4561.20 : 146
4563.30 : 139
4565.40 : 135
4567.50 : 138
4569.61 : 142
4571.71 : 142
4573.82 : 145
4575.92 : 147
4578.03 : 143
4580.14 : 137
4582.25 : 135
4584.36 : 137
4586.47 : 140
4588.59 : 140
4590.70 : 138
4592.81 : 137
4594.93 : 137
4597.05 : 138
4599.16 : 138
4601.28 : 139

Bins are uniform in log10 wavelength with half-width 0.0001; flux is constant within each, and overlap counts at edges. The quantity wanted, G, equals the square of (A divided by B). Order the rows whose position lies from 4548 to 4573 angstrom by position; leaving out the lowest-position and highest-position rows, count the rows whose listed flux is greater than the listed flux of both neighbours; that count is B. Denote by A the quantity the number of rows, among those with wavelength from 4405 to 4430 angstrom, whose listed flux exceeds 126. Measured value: 64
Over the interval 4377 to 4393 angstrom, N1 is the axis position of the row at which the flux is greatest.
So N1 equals 4378.03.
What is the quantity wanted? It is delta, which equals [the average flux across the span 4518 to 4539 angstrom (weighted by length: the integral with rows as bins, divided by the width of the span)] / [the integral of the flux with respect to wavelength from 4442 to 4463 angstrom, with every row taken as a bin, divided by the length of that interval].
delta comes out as 1.04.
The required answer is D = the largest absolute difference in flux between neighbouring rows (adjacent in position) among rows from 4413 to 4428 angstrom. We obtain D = 6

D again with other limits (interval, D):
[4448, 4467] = 7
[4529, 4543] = 6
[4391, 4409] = 6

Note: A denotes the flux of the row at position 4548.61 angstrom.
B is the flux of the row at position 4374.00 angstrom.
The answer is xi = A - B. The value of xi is 15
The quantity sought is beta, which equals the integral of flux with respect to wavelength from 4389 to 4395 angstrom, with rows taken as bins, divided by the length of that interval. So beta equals 116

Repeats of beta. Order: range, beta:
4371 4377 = 117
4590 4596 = 137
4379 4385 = 105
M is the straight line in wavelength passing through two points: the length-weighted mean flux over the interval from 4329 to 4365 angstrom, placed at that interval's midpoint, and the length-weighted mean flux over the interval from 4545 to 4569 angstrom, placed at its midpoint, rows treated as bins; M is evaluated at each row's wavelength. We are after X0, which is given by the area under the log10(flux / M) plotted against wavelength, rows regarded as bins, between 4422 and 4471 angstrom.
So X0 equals 0.09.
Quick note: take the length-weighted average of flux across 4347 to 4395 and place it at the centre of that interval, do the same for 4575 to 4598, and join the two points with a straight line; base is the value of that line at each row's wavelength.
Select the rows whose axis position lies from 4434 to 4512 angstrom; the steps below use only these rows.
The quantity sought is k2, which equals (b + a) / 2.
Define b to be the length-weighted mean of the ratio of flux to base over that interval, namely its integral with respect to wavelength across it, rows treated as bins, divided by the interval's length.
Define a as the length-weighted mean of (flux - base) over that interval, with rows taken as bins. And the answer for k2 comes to 3.7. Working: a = 6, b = 1.05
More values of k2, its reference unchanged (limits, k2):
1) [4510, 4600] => 1.4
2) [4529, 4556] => -0.1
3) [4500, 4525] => 6.1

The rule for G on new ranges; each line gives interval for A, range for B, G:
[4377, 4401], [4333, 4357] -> 0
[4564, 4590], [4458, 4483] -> 36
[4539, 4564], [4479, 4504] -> 144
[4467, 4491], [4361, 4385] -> 36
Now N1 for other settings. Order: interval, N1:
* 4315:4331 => 4317.96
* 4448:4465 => 4449.17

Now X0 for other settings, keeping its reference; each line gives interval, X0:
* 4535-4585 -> 0.05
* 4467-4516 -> 1.10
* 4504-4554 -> 0.14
